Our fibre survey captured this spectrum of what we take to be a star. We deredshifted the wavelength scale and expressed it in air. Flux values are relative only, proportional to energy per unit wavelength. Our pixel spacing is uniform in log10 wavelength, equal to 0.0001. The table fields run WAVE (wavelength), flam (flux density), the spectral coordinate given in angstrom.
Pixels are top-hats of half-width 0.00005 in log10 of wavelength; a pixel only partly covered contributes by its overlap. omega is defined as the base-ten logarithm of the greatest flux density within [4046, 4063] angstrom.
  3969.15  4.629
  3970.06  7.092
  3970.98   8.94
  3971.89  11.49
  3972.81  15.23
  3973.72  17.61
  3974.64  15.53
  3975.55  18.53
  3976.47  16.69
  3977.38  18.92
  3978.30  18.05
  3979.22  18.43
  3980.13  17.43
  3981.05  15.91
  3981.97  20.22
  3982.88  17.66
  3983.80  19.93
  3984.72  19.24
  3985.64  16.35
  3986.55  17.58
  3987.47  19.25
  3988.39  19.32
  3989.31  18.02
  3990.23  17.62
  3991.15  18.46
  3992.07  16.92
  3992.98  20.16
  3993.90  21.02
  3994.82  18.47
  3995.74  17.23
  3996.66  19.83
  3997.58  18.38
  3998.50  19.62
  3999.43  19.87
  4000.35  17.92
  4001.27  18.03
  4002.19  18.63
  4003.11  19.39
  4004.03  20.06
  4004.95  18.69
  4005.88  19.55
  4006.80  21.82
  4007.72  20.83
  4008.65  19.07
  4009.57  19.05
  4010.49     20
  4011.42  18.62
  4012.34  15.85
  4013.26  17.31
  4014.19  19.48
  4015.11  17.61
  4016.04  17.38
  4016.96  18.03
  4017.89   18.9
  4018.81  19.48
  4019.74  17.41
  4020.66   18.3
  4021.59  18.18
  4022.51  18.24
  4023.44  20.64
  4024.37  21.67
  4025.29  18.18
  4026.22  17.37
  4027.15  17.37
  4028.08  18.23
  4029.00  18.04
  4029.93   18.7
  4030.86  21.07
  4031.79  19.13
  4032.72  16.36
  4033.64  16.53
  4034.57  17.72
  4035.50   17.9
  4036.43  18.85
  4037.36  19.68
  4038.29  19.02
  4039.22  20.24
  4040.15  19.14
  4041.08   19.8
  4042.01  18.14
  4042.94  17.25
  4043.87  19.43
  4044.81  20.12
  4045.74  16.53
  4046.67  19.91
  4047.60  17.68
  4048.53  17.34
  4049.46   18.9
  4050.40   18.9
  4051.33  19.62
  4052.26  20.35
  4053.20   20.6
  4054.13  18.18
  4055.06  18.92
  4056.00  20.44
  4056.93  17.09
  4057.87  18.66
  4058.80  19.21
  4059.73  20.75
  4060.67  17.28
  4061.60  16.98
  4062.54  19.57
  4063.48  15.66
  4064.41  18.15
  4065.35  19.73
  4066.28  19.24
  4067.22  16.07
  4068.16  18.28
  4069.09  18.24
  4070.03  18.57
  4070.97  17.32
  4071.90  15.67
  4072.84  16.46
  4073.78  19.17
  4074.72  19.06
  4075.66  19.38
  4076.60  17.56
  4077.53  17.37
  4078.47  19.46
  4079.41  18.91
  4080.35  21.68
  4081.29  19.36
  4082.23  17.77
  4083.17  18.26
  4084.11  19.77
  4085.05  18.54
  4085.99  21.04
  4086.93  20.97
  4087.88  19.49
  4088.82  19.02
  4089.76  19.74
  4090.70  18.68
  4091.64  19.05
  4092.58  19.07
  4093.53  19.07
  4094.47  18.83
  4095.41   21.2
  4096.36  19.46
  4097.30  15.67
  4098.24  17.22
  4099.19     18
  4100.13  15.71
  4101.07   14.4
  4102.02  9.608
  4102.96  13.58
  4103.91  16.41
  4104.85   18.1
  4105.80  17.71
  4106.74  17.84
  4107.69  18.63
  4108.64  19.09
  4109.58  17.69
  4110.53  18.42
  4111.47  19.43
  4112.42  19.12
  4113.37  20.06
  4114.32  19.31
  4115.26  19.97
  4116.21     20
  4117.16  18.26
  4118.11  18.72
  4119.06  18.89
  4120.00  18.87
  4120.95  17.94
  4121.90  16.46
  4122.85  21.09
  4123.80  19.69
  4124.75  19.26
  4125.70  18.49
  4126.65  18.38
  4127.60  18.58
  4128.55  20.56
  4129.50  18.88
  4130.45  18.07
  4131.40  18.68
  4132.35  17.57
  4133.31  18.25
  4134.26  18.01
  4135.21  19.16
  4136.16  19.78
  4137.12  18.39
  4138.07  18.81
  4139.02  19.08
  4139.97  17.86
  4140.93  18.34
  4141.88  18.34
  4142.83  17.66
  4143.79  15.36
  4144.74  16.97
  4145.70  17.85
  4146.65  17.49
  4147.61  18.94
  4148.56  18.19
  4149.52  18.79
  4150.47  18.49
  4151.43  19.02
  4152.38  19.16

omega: 1.317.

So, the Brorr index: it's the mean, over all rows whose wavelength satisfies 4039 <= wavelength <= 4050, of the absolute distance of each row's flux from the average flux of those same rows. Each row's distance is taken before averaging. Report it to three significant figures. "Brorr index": 1.10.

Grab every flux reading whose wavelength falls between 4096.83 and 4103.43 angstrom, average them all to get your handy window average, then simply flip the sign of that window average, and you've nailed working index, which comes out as -14.9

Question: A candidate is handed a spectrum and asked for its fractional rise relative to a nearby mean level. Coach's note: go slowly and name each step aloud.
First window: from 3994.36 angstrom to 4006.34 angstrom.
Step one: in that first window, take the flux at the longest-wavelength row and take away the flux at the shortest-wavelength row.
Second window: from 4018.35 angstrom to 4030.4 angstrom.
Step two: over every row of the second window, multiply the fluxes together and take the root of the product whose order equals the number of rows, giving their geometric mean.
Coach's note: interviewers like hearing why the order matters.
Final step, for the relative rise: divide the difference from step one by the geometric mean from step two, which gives 0.06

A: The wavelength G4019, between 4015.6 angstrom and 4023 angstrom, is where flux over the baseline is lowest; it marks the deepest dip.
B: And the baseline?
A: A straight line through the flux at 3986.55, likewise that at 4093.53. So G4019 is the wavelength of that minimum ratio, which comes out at 4019.74 angstrom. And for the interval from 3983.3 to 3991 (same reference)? 3985.64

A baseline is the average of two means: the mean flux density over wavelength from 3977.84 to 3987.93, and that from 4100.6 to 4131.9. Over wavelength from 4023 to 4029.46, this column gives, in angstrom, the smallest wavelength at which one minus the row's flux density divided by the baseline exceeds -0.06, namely 4025.29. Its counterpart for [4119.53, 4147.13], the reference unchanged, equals 4120.00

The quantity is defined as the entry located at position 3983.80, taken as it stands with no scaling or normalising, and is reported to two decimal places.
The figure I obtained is 19.93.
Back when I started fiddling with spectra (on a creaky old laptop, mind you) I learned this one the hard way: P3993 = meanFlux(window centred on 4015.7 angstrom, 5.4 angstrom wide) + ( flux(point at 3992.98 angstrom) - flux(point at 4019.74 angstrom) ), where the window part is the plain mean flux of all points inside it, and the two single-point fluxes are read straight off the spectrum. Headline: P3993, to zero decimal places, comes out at 21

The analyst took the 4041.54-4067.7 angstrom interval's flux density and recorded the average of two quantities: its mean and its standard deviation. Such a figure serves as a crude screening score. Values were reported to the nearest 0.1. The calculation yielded 10.0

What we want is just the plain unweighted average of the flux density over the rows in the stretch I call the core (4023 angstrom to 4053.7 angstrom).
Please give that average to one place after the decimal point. 18.8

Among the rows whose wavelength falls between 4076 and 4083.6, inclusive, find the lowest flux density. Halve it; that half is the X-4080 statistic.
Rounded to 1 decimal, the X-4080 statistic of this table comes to 8.7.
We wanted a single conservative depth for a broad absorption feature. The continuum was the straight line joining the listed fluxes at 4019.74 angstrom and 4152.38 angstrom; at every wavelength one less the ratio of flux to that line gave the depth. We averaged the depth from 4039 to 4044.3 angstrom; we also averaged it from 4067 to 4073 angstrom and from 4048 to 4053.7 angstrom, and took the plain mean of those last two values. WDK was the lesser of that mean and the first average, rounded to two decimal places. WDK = -0.07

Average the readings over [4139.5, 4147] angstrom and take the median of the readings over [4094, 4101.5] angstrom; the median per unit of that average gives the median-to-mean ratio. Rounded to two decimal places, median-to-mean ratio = 1.01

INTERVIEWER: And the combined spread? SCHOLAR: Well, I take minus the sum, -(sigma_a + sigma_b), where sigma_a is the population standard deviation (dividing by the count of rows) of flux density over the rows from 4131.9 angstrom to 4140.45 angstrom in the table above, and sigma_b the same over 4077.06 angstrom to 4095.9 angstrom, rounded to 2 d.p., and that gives -1.77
